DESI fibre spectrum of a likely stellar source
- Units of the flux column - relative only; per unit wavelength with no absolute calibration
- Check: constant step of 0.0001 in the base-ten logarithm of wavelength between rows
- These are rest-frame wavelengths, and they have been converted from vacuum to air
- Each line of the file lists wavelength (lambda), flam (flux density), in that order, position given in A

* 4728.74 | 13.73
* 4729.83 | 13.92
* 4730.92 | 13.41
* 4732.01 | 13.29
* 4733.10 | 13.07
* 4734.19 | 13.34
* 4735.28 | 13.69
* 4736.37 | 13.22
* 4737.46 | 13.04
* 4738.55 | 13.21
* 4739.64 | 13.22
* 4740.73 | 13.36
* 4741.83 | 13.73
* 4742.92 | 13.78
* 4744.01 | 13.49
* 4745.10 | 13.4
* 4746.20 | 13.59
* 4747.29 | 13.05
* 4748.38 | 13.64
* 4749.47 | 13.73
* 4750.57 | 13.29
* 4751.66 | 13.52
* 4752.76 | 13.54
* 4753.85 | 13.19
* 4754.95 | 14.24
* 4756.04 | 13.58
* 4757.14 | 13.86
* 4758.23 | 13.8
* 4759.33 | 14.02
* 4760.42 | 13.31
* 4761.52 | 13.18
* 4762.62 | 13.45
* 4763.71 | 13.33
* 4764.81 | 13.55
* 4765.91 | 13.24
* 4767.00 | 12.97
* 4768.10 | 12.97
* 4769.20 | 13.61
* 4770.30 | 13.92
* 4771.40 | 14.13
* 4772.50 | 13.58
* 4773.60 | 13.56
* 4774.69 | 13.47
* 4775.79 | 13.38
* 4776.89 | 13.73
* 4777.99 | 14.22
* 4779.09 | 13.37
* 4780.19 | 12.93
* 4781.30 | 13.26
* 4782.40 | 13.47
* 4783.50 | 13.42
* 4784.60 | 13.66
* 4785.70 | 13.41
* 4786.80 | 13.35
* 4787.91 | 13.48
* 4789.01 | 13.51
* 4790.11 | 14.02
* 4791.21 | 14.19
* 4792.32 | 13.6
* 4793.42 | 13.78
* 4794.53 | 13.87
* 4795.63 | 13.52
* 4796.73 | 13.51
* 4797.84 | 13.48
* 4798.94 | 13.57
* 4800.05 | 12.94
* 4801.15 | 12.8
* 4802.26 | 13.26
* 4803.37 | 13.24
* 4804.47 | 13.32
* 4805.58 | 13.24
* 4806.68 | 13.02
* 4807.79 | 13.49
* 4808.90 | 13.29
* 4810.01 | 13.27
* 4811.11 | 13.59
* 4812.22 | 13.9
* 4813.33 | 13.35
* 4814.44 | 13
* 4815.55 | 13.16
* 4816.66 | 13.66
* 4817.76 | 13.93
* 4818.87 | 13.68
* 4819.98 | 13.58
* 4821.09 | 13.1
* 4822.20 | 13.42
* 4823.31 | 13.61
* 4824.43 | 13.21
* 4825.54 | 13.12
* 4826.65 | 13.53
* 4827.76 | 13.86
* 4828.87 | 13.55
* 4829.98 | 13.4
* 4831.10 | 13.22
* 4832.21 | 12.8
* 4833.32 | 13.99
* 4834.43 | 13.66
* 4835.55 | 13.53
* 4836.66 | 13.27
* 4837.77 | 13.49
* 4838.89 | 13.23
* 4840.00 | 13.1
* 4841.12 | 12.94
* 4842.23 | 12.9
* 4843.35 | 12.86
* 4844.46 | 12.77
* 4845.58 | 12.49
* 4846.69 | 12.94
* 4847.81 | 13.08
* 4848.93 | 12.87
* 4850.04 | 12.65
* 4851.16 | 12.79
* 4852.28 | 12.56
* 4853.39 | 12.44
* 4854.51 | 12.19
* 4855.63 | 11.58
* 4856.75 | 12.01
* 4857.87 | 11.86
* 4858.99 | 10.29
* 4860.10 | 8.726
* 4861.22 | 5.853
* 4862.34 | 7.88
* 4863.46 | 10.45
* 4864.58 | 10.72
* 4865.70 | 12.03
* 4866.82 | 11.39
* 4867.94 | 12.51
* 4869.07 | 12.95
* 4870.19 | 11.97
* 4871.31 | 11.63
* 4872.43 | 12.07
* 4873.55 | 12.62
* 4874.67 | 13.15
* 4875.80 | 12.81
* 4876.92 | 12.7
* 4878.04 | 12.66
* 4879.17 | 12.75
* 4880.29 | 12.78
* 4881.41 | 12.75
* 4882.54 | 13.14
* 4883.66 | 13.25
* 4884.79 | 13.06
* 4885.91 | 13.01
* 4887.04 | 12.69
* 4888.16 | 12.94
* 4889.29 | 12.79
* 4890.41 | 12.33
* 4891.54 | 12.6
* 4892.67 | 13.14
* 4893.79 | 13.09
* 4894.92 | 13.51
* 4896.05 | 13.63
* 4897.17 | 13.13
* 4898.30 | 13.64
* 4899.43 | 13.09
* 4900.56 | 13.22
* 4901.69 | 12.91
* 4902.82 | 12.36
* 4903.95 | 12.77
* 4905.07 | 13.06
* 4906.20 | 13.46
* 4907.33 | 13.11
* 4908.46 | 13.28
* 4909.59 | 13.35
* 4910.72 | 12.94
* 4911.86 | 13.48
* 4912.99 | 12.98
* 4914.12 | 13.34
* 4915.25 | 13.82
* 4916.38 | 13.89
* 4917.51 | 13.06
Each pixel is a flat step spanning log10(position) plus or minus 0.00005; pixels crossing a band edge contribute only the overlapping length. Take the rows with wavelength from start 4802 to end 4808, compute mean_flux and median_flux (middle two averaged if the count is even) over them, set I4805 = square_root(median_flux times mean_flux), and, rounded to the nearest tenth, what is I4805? 13.3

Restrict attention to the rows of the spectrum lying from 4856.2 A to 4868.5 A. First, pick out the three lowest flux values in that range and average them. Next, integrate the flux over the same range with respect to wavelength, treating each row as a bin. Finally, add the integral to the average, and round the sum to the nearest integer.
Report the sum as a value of 135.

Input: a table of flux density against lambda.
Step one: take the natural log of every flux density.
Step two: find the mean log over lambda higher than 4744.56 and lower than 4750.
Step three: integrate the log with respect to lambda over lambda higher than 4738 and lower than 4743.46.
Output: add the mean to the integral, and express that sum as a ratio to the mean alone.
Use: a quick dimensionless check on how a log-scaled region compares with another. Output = 6.45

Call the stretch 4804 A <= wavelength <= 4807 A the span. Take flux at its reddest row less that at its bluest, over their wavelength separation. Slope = -0.14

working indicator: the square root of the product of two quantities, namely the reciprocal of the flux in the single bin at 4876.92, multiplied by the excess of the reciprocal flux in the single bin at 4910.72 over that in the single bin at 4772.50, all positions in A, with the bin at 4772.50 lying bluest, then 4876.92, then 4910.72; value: 0.017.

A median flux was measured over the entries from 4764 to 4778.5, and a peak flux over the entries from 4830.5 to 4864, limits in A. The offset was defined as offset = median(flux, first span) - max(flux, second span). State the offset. -0.4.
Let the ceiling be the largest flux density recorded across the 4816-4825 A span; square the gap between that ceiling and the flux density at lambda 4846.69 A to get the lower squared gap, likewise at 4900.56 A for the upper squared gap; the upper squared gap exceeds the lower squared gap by -0.5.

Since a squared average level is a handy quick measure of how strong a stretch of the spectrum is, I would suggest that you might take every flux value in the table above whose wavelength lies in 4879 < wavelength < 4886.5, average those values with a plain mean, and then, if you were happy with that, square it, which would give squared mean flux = 168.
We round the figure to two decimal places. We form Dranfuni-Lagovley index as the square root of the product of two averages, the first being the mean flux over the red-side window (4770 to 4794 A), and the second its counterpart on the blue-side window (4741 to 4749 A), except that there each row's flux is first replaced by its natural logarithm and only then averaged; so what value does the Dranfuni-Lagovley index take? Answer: 5.95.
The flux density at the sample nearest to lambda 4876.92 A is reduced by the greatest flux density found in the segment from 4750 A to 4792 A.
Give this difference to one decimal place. -1.5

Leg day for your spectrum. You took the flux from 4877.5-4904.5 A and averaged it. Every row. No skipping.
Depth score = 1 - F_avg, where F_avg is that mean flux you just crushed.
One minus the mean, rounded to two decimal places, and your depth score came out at -11.97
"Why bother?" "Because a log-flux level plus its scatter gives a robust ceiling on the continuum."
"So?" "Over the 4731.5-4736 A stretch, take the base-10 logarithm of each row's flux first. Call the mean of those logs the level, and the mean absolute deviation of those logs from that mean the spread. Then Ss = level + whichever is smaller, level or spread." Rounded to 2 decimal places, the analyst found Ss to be 1.13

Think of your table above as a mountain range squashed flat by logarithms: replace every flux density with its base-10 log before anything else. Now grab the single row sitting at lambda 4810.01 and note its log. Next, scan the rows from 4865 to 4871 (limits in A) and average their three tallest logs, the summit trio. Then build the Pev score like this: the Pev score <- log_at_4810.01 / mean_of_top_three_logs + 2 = 3.02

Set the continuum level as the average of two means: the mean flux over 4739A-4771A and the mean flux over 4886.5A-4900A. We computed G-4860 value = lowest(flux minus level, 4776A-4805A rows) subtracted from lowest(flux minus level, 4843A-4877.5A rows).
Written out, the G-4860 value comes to -7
